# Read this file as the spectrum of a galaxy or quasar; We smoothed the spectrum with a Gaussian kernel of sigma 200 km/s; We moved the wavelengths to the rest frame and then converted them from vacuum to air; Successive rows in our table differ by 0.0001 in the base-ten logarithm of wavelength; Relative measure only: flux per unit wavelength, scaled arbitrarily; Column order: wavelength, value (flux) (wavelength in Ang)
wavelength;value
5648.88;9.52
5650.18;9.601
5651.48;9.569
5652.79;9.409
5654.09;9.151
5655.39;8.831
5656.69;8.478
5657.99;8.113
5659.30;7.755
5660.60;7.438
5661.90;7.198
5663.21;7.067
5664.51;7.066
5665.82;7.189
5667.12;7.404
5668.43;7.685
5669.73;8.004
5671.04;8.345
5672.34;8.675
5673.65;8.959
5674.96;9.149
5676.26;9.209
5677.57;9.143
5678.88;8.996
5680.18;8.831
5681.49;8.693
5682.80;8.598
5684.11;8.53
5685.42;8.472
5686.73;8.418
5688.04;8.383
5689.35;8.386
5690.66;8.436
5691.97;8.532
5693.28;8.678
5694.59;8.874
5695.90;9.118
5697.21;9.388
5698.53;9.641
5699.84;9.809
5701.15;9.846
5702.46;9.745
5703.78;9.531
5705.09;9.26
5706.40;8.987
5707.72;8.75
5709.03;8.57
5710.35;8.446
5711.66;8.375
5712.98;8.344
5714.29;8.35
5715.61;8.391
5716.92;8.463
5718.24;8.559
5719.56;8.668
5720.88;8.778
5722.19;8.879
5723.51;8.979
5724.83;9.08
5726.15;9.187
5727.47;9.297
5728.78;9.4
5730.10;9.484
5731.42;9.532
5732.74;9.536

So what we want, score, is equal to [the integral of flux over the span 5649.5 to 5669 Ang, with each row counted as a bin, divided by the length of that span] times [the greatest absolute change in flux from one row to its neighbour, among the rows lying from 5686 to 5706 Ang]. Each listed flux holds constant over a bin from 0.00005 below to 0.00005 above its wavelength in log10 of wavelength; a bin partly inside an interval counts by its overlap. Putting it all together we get 2.20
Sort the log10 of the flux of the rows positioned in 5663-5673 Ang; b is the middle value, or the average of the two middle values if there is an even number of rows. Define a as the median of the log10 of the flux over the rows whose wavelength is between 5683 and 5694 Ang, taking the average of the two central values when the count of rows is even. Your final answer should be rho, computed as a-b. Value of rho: 0.05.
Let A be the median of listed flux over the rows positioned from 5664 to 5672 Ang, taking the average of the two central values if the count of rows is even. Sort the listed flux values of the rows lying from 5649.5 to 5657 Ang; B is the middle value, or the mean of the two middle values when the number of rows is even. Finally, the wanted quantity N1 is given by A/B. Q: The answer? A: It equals 0.81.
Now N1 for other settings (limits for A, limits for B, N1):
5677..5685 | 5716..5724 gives 1.00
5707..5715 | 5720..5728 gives 0.93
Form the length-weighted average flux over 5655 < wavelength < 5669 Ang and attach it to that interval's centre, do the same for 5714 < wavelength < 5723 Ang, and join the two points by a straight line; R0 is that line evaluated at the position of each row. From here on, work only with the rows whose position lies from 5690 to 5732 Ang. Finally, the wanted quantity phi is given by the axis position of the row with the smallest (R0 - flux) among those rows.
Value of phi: 5701.15 Ang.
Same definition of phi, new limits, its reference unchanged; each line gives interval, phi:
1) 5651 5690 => 5651.48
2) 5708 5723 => 5722.19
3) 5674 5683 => 5676.26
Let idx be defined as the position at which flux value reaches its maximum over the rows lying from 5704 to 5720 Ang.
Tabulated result 5705.09 Ang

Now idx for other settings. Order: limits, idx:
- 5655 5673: 5655.39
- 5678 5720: 5701.15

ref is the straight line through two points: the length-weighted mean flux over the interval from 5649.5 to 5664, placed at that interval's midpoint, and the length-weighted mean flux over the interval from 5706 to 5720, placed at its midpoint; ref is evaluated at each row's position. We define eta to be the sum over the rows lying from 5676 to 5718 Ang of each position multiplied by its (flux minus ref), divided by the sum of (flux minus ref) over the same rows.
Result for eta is 5694.7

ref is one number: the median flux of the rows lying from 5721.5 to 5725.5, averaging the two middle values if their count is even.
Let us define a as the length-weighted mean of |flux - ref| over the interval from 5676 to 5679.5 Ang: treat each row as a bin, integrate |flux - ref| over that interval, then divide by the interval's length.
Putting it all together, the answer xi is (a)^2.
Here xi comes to 0.02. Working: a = 0.13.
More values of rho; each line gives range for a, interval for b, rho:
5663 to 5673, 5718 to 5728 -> -0.07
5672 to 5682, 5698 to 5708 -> -0.03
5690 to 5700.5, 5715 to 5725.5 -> 0.01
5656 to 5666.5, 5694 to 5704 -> -0.12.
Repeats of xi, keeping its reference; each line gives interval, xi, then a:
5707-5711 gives 0.15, 0.38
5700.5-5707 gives 0.25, 0.50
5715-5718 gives 0.28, 0.53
